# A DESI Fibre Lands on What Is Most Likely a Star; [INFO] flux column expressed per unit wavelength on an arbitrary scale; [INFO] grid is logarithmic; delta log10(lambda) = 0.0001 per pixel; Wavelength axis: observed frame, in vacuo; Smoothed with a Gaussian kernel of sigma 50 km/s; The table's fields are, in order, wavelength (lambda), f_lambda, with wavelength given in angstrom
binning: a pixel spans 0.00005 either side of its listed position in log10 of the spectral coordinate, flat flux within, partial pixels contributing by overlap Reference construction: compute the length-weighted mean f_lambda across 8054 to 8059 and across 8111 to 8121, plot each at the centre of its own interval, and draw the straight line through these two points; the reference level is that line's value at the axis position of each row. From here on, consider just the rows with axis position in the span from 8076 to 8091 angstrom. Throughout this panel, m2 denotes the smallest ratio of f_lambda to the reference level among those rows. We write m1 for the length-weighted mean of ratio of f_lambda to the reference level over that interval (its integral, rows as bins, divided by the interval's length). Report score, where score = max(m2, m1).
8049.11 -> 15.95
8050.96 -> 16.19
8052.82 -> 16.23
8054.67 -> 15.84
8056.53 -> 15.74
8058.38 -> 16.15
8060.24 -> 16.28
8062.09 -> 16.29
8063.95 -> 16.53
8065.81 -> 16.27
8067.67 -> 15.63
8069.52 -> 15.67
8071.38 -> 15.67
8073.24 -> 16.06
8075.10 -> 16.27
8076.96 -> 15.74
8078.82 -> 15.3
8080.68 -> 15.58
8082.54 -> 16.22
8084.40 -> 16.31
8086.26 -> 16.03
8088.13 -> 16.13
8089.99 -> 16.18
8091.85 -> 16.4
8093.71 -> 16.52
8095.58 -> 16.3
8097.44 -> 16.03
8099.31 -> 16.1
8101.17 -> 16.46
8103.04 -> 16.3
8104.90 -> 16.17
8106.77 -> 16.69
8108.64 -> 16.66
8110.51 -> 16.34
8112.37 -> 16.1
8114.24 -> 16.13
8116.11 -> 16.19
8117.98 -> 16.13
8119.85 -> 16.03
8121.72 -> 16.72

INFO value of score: 1.00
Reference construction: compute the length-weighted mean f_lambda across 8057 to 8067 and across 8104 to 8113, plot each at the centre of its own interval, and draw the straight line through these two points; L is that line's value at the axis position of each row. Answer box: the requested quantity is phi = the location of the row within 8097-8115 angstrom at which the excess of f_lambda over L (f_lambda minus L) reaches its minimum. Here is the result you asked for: 8097.44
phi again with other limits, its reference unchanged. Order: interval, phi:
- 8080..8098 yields 8080.68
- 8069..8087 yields 8078.82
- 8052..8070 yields 8067.67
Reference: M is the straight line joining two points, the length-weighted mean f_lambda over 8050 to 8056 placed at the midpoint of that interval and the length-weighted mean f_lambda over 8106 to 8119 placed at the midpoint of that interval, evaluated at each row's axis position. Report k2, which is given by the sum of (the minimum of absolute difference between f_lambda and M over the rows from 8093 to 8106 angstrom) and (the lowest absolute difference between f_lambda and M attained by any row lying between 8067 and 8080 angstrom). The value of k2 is 0.11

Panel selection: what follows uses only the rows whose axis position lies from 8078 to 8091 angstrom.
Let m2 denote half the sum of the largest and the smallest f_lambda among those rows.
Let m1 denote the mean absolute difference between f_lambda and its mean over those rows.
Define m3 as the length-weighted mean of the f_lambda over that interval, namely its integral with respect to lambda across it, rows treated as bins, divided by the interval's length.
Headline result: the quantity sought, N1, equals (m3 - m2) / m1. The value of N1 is 0.6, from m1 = 0.30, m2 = 15.8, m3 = 16.0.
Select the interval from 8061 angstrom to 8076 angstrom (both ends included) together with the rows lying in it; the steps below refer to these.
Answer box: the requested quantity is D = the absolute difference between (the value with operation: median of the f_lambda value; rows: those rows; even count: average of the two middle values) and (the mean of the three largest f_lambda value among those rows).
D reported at 0.198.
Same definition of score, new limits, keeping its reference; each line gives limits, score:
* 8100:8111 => 1.02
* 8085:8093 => 1.01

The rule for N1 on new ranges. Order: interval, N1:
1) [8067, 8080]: -0.1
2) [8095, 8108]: -0.4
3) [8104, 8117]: -0.4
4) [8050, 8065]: 0.1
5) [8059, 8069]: 0.4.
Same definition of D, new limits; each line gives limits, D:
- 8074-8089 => 0.187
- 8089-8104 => 0.160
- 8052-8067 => 0.117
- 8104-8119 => 0.383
